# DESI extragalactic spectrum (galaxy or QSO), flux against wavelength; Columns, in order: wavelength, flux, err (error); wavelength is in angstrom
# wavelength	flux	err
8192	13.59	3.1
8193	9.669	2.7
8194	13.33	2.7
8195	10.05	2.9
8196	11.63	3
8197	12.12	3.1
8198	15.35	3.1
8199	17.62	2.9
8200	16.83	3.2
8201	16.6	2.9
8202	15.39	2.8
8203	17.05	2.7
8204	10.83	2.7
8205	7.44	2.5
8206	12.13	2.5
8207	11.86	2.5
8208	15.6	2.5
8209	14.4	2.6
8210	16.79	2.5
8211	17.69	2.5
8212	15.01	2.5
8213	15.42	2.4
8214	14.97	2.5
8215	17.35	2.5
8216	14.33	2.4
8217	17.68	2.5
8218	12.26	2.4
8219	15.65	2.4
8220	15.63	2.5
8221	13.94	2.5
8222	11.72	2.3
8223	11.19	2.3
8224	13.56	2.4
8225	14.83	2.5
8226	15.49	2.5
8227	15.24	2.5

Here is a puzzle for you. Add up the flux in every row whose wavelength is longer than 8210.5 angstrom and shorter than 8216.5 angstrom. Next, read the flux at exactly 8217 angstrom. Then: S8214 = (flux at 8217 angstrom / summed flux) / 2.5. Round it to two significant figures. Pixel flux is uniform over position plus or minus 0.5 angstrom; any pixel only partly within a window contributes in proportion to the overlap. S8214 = 0.075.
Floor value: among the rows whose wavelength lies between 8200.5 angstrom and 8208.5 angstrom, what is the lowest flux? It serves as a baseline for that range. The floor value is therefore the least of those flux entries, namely 7.44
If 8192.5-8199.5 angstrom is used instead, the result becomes 9.669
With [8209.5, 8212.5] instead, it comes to 15.01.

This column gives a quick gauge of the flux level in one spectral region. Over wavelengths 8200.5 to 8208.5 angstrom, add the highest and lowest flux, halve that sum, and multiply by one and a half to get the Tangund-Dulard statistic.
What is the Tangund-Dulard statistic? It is 18.4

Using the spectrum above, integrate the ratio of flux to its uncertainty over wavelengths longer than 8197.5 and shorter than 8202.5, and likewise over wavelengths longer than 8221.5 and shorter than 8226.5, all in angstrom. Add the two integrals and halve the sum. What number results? 27.6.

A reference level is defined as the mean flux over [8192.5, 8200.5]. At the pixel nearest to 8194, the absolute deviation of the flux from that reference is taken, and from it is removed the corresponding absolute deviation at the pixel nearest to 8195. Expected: -3.27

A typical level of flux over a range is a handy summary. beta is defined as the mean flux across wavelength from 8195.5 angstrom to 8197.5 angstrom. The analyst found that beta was 11.9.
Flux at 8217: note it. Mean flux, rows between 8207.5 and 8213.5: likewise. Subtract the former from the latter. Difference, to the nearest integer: -2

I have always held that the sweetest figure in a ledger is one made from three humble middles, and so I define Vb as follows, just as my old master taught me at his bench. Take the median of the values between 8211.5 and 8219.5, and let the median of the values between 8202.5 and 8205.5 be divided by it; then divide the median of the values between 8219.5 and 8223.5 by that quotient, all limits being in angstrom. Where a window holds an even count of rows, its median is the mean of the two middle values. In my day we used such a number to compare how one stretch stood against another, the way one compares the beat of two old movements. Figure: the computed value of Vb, 18.0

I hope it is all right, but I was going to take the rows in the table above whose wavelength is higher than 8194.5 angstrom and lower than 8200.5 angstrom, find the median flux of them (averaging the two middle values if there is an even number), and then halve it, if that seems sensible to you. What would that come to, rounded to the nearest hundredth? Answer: 6.87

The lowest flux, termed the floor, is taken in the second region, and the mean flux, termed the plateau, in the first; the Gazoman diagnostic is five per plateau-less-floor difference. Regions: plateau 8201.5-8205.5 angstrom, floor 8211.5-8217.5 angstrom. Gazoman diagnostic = -3.0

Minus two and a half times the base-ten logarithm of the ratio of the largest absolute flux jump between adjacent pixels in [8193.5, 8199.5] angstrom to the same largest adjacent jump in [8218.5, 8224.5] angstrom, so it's -0.4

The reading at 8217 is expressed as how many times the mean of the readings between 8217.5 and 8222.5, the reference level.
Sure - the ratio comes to 1.3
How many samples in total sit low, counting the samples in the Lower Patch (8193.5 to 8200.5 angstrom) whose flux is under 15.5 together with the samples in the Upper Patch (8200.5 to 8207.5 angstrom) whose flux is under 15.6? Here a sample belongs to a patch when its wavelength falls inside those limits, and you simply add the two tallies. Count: 10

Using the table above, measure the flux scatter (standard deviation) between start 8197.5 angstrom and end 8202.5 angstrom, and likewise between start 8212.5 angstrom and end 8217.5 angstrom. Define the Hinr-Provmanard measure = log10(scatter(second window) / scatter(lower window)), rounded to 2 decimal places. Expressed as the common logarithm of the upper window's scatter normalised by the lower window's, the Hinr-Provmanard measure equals 0.18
